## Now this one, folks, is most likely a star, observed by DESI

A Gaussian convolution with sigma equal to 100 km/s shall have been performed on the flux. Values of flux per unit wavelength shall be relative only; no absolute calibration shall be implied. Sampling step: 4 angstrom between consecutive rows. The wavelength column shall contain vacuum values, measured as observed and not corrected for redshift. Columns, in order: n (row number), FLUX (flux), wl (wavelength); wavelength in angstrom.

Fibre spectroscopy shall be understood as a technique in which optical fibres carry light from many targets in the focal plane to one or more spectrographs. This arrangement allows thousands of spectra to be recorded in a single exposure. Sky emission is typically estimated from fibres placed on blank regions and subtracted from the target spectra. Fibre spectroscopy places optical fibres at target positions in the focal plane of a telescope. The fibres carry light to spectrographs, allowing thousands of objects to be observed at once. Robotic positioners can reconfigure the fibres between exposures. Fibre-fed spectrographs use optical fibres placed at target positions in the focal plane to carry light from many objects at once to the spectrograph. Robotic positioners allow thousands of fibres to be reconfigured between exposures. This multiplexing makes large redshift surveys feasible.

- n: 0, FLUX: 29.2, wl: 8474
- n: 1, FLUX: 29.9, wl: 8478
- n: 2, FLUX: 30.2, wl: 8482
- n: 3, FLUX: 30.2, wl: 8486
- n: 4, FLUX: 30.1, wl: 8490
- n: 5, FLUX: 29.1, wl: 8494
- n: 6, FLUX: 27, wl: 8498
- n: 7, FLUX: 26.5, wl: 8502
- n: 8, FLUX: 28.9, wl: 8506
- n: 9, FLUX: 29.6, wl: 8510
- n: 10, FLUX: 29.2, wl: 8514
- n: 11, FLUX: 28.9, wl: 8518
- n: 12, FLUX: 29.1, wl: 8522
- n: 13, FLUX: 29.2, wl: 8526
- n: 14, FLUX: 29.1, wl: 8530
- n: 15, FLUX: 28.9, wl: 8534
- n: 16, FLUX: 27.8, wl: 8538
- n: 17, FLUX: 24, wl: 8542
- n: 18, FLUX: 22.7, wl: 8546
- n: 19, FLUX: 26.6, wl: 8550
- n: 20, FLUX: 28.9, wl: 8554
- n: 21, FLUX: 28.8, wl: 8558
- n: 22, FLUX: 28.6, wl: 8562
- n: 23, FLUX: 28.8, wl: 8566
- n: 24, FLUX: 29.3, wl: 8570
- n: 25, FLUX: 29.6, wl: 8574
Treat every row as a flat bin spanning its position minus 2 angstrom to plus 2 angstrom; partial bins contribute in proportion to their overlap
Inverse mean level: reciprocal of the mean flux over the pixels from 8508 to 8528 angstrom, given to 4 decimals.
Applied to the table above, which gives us 0.0342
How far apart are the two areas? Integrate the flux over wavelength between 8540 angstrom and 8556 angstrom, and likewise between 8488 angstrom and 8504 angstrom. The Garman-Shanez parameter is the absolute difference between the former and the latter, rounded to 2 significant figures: 42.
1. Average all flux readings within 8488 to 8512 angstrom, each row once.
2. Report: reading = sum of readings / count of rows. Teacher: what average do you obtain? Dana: 28.5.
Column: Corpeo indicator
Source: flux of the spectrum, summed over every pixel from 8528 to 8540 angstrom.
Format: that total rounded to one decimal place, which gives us 85.8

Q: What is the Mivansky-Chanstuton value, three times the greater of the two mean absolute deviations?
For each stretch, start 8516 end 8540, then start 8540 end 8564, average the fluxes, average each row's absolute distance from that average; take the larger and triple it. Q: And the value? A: 6.5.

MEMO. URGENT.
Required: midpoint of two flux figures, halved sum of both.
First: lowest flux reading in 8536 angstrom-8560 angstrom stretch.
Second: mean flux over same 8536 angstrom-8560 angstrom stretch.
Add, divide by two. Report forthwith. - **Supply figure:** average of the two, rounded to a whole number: 25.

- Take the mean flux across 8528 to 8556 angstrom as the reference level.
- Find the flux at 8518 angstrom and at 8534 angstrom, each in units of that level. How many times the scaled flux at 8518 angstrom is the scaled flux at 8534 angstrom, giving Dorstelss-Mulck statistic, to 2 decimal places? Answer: 1.00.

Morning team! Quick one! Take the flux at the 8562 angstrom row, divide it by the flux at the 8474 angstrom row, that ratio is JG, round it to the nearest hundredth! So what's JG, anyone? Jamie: 0.98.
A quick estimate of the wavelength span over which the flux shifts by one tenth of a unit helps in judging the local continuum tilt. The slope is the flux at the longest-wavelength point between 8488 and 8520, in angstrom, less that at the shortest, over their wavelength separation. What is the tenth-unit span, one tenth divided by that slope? -2.3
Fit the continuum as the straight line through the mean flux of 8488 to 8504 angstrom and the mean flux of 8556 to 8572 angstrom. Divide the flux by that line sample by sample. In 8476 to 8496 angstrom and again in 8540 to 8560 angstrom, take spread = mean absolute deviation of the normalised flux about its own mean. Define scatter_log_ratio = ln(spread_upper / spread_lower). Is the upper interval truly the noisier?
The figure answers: 1.8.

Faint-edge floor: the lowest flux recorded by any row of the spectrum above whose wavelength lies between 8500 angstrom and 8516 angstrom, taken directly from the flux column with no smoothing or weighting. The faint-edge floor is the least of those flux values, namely 26.5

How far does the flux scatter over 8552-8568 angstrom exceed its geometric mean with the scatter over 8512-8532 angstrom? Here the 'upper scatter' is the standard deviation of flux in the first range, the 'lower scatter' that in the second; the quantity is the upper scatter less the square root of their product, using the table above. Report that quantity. 0.00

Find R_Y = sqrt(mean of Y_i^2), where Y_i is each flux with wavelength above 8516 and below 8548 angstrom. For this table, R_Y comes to 27.6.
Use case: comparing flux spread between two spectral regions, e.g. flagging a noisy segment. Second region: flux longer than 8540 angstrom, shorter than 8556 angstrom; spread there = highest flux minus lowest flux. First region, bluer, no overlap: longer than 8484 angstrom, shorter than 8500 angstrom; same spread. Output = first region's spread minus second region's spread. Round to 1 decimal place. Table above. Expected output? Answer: -3.0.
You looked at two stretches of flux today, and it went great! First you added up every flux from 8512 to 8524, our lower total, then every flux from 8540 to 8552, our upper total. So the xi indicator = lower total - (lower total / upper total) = 86.0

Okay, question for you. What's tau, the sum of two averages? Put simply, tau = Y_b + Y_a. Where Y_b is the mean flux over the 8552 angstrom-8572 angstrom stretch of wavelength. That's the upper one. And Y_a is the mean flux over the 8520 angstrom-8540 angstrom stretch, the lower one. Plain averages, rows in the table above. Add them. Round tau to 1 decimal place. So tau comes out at 57.7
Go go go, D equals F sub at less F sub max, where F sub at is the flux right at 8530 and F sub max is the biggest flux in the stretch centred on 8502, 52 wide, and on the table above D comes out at -1.1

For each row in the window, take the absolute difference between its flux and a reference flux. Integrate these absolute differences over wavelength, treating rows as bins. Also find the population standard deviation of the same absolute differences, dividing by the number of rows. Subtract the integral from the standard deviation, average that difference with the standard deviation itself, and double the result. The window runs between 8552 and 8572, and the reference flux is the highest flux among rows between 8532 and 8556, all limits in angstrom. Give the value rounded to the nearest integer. -3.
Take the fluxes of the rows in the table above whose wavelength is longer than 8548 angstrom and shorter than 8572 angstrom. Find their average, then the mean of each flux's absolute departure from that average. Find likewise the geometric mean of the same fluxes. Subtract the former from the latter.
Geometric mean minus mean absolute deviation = 27.9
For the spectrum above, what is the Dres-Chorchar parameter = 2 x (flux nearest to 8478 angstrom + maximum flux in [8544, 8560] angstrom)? 117.6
